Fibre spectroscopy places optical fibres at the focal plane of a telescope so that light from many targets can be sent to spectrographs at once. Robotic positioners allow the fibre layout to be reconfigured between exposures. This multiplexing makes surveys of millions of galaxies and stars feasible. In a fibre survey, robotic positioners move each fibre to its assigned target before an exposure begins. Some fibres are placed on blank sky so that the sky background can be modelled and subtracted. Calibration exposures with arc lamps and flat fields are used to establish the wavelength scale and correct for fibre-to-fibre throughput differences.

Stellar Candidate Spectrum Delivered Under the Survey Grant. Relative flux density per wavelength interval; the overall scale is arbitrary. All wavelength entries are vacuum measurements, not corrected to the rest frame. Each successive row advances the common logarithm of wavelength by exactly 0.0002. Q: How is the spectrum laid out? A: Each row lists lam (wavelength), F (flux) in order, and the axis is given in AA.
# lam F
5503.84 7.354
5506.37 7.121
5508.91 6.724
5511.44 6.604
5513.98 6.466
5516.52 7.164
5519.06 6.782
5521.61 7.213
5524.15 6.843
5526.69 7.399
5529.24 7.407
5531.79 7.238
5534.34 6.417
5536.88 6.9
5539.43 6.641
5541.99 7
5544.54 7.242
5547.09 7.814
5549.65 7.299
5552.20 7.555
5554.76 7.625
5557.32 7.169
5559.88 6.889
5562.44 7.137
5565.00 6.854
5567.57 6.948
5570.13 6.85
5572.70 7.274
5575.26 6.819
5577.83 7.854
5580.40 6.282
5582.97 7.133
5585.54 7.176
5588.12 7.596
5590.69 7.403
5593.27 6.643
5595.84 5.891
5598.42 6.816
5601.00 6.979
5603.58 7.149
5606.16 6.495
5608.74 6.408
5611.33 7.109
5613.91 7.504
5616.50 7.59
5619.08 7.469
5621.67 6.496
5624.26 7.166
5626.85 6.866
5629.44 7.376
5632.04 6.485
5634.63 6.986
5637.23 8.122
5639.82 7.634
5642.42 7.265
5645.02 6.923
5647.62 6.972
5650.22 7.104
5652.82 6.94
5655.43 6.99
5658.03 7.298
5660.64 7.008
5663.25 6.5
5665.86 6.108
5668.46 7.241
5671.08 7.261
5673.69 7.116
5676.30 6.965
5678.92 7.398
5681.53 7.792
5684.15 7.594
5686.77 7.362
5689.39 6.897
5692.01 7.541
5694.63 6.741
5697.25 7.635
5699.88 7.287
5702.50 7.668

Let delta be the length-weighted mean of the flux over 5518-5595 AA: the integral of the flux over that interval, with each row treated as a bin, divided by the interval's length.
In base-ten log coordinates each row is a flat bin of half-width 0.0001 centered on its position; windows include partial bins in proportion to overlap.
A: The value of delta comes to 7.11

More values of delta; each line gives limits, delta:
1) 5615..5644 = 7.22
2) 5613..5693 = 7.16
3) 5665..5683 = 7.16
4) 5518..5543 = 6.98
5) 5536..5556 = 7.27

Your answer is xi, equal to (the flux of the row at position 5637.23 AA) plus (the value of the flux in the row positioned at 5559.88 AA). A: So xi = 15.0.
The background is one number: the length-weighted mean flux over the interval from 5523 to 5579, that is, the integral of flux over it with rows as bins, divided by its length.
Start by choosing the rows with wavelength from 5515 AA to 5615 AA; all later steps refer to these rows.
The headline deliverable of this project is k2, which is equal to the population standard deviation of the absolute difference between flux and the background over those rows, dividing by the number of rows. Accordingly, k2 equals 0.28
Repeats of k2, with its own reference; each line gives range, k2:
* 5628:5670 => 0.31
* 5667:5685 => 0.20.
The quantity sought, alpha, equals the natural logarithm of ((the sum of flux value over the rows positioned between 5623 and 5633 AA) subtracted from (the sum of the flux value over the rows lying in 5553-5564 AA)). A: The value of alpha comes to -0.1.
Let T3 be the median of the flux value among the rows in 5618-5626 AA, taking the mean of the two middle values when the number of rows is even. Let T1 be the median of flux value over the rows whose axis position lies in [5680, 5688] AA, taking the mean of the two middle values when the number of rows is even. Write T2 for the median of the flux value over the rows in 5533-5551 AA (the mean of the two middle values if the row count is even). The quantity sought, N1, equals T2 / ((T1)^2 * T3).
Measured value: 0.0169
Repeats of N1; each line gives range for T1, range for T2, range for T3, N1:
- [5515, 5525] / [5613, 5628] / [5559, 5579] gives 0.0216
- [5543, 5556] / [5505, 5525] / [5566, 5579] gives 0.0172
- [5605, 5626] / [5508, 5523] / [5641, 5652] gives 0.0188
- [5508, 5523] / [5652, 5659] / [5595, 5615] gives 0.0222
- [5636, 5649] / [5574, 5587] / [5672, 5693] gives 0.0183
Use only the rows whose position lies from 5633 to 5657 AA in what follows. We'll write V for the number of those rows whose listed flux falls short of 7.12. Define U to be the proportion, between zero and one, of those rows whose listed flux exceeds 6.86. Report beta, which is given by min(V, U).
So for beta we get 1.00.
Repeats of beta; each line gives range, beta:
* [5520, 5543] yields 0.67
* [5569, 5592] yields 0.67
